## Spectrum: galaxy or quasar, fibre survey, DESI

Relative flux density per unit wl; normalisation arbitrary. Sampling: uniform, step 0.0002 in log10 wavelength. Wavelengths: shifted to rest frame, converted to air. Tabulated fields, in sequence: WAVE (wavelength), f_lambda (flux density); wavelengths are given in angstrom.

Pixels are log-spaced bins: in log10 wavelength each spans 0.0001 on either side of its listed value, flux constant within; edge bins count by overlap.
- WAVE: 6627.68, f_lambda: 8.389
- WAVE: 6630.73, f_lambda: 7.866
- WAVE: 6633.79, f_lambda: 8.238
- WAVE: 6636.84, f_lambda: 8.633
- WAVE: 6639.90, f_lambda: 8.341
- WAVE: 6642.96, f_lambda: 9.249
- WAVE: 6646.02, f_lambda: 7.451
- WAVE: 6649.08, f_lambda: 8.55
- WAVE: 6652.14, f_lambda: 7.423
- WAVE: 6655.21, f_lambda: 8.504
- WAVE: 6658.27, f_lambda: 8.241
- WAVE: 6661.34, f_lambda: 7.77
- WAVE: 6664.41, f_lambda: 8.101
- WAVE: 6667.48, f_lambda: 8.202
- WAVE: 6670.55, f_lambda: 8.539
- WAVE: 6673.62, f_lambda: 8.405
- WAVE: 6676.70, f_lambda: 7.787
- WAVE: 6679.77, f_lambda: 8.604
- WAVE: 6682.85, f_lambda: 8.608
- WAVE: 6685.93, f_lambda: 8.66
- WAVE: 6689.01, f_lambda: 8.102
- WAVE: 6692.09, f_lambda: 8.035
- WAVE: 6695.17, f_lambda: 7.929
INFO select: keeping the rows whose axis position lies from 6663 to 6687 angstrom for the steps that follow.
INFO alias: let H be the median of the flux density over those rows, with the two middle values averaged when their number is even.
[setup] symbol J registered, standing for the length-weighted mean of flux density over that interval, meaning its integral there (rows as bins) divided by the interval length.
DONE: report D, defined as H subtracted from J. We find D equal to -0.11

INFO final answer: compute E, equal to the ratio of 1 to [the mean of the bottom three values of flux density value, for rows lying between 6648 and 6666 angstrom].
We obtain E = 0.129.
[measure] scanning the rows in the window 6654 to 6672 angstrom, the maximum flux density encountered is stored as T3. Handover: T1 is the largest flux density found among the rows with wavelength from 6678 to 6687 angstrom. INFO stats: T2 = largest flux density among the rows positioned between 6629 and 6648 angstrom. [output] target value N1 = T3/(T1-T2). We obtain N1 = -14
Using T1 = 8.66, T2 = 9.249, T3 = 8.539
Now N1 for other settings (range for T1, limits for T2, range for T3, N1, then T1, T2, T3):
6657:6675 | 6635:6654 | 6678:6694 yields -12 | 8.539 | 9.249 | 8.66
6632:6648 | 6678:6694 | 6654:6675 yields 14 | 9.249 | 8.66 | 8.539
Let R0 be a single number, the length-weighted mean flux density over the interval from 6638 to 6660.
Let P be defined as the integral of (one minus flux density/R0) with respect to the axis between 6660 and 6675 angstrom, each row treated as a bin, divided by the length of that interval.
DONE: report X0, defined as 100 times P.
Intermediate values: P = 0.005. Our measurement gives 0.5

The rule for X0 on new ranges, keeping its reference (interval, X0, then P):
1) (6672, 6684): -1.1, -0.011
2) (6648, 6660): 1.1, 0.011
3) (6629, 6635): 2.4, 0.024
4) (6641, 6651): -1.5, -0.015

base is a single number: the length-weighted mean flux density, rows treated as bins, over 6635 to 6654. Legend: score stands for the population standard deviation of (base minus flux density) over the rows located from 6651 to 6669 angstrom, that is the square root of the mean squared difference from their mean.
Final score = 0.35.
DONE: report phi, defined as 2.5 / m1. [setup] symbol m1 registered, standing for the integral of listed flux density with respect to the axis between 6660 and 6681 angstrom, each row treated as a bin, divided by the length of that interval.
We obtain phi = 0.305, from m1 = 8.20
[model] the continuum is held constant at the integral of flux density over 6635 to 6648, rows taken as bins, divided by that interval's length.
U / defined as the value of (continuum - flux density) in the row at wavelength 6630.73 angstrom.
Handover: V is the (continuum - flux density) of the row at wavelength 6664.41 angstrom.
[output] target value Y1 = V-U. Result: -0.2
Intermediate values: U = 0.6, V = 0.32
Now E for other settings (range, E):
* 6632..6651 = 0.125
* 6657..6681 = 0.127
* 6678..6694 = 0.121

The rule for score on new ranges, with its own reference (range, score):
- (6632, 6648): 0.58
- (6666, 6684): 0.29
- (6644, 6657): 0.55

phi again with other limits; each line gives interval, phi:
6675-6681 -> 0.306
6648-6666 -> 0.309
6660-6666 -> 0.315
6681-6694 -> 0.300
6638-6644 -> 0.286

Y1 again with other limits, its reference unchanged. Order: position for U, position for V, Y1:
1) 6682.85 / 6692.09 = 0.6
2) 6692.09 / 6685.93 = -0.6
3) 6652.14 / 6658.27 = -0.8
